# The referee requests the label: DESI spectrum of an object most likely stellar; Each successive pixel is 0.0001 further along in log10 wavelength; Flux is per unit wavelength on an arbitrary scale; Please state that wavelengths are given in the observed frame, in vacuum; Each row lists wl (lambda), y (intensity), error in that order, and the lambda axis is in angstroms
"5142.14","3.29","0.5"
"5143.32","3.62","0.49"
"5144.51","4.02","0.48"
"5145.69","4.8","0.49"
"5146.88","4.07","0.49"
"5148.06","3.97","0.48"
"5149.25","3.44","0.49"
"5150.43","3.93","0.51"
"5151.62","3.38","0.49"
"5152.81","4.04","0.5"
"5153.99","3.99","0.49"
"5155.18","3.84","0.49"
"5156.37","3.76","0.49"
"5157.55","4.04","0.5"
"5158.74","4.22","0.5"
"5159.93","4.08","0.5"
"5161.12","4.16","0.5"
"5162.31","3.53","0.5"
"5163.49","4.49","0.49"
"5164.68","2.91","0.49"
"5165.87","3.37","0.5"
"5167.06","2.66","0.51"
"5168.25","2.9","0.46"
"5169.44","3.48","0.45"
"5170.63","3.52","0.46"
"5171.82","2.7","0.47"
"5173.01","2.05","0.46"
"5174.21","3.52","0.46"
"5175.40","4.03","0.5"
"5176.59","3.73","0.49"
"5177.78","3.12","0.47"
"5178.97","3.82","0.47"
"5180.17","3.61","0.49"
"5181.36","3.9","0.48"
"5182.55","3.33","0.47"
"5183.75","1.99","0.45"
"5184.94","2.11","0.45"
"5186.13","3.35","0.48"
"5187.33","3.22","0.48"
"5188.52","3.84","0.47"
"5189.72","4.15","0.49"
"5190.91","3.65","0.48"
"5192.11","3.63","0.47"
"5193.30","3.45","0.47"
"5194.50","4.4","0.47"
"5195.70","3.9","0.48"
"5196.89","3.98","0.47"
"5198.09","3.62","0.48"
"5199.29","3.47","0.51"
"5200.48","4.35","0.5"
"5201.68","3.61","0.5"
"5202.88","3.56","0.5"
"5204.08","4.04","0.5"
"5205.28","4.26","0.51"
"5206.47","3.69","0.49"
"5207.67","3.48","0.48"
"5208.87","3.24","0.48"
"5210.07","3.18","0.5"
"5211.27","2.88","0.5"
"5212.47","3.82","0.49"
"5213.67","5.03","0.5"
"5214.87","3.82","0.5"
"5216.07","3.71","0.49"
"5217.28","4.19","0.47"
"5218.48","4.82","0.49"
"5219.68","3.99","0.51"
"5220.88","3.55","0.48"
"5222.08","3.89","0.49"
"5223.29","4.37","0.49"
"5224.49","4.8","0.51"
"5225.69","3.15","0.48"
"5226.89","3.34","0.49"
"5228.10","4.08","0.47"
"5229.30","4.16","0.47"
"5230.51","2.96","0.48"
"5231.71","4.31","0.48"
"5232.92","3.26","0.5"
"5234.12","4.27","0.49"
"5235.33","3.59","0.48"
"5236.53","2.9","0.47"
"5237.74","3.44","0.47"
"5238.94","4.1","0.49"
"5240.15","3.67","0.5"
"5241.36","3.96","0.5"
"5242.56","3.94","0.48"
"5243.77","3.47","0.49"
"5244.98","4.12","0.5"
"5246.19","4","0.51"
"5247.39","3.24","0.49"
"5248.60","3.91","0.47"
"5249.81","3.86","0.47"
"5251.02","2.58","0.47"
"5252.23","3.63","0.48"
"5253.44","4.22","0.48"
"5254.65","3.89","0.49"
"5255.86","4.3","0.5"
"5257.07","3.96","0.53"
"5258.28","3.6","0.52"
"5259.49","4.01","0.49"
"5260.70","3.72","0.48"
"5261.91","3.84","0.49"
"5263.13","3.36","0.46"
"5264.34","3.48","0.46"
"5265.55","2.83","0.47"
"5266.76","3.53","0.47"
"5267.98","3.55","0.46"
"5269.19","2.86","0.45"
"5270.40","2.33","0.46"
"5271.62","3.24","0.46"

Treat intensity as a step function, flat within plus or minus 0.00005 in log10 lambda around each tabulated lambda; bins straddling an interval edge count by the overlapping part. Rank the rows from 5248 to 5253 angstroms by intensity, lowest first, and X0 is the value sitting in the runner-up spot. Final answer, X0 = 3.63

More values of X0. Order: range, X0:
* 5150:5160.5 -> 3.76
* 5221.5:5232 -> 3.15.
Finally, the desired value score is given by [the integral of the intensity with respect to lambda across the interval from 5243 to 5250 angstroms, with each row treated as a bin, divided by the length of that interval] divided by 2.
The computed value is 1.88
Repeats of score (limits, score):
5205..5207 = 1.98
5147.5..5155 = 1.90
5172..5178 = 1.63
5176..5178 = 1.74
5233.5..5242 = 1.85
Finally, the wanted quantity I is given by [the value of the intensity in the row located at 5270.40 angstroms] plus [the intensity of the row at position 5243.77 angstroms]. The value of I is 5.8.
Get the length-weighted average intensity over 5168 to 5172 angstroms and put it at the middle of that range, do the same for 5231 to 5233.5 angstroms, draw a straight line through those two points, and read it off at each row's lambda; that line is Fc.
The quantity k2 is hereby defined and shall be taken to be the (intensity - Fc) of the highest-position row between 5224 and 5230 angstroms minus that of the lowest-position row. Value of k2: -0.7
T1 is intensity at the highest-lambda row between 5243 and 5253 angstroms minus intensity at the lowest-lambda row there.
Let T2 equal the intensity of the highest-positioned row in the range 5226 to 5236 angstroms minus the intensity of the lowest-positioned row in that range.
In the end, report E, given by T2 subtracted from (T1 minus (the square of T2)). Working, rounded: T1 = 0.2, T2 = 0.25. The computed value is -0.2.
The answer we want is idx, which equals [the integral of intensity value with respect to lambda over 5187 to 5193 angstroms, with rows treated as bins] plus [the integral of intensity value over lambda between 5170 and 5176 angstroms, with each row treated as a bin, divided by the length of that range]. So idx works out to 25.4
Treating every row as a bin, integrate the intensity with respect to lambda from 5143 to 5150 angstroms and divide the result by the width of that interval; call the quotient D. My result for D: 4.00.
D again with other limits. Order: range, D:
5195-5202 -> 3.84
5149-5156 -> 3.79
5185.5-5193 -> 3.63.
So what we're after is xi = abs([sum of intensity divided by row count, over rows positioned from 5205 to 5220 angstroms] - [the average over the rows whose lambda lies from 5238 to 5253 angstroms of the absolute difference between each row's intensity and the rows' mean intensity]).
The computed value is 3.53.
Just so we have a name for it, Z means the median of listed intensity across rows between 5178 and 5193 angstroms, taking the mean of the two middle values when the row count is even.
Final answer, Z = 3.62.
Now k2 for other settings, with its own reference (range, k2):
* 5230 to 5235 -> 1.3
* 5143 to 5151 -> 0.2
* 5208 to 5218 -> 0.9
